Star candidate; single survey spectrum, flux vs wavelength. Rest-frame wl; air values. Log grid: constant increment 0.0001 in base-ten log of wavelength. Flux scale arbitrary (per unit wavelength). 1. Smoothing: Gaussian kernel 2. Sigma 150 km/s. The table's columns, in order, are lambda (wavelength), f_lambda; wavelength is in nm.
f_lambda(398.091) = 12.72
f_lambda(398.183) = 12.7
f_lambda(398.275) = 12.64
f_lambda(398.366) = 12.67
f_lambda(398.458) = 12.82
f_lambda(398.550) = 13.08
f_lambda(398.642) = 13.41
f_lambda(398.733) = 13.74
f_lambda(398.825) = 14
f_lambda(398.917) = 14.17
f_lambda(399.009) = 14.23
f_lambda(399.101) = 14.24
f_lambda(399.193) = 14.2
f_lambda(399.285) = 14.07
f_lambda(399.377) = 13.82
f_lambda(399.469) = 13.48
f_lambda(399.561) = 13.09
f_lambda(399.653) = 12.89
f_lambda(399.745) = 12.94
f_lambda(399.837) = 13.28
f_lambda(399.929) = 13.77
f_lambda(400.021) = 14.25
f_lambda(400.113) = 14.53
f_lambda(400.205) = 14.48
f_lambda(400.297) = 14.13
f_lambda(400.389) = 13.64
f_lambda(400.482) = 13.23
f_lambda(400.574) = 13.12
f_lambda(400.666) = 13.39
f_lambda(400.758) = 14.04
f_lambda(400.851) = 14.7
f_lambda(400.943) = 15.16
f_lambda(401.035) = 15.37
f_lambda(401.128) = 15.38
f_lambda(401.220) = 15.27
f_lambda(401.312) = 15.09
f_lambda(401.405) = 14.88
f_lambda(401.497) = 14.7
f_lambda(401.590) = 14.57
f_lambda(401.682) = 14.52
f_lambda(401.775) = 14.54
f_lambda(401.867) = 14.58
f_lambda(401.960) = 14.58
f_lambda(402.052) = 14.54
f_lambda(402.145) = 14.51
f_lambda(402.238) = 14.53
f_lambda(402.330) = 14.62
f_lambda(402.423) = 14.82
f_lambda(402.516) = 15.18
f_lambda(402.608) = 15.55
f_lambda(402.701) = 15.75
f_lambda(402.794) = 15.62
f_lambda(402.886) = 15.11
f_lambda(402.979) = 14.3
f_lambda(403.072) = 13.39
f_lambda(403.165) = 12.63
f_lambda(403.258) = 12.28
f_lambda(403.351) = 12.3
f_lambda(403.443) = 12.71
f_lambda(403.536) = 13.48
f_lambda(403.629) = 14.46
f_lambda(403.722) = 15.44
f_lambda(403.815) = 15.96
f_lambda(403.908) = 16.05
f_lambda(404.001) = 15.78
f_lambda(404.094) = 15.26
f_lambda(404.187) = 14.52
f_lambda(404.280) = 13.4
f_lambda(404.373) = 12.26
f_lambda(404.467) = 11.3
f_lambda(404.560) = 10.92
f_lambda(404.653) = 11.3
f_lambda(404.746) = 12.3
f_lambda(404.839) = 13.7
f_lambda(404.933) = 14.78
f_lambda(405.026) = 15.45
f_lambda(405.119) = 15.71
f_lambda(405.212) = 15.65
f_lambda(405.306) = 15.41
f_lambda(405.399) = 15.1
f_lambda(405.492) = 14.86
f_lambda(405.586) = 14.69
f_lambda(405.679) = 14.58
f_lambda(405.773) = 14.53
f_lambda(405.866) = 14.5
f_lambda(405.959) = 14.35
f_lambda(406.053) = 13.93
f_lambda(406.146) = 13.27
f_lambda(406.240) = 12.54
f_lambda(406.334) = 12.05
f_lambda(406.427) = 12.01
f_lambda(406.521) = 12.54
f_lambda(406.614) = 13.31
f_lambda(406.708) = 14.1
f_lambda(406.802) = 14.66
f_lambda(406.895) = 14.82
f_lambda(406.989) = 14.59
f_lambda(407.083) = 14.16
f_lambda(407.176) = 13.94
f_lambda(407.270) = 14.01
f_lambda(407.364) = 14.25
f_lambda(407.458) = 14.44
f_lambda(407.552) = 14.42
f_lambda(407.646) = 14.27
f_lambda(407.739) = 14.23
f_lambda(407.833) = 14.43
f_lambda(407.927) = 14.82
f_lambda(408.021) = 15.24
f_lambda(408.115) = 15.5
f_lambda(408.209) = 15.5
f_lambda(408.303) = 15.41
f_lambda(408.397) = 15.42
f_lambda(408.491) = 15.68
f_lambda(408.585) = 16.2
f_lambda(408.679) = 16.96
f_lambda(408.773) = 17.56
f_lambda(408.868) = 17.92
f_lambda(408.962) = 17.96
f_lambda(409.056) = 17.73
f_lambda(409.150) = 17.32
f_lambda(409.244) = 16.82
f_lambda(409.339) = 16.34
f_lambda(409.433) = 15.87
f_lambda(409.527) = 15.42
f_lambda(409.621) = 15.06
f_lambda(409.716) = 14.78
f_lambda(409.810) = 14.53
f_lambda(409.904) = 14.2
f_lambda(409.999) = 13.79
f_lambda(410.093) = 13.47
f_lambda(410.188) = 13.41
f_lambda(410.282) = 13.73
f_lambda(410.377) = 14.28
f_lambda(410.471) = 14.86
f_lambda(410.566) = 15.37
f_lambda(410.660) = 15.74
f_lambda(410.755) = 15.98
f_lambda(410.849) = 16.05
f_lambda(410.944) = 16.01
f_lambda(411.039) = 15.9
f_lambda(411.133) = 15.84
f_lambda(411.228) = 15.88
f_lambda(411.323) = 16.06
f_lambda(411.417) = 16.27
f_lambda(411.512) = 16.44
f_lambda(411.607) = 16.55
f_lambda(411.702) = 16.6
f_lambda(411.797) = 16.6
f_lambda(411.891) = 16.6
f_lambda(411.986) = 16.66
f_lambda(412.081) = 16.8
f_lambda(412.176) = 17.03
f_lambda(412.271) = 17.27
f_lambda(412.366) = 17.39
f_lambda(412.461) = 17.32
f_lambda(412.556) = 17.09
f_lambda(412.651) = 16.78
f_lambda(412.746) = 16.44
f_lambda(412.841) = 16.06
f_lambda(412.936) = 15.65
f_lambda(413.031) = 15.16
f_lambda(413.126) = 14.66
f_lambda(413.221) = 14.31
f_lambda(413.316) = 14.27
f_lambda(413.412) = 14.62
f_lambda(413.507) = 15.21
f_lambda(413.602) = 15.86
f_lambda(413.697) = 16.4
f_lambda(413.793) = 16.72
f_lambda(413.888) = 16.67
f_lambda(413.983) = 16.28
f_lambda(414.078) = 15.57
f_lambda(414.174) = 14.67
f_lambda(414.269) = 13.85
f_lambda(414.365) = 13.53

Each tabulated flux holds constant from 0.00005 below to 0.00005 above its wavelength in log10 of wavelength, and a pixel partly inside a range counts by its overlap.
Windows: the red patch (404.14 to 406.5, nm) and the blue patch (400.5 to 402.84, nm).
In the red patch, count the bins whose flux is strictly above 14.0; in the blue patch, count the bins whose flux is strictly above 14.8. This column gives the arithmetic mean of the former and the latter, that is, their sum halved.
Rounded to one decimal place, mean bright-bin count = 12.0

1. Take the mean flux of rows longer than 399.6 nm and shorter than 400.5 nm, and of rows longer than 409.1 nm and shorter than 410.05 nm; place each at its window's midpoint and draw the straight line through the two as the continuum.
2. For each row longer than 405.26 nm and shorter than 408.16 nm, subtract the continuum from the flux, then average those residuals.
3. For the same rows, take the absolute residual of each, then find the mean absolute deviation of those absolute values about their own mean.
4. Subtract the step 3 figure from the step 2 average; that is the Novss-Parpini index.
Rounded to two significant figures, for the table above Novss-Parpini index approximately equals -1.3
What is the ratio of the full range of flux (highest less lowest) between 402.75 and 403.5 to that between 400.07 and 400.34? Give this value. 8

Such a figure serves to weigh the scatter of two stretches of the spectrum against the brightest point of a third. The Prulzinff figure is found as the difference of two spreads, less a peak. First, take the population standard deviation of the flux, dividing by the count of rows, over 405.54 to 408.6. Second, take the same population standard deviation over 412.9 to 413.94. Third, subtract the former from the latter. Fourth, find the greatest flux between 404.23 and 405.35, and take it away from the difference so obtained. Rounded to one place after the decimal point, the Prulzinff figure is -15.8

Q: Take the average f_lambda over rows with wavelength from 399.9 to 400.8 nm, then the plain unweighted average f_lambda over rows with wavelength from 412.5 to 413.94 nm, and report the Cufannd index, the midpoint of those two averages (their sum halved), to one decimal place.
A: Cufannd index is 14.8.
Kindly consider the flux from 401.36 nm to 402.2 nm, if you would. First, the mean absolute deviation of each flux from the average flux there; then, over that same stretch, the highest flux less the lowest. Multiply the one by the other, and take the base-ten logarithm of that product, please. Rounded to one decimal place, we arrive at -1.5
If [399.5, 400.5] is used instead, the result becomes -0.1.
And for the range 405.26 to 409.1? 0.8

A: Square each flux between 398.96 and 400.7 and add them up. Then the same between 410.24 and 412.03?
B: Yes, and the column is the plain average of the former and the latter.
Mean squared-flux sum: 4189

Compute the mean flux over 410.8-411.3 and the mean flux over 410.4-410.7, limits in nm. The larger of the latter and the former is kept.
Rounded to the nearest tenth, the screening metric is 15.9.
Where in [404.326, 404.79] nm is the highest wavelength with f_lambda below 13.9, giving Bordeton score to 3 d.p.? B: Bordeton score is 404.746 nm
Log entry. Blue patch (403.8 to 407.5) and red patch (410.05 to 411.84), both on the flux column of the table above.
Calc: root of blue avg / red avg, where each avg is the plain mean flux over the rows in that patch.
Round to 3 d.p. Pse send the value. 0.950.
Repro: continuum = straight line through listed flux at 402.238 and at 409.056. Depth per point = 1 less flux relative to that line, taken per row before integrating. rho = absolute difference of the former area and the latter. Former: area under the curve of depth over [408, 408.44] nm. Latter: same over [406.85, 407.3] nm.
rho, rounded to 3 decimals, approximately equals 0.018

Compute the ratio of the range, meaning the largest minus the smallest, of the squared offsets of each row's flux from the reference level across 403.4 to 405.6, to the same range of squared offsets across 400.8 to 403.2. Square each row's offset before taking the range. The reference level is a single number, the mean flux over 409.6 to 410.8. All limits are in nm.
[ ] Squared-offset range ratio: 3.6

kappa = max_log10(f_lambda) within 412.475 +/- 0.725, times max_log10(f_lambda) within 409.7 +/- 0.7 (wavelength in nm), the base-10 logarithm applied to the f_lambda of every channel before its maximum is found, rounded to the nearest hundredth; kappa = 1.55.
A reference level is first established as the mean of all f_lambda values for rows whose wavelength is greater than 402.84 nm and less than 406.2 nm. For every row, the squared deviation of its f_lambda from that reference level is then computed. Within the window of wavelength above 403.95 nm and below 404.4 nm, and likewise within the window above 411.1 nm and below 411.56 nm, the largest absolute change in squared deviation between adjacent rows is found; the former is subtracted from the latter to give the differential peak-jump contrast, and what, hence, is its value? -1.9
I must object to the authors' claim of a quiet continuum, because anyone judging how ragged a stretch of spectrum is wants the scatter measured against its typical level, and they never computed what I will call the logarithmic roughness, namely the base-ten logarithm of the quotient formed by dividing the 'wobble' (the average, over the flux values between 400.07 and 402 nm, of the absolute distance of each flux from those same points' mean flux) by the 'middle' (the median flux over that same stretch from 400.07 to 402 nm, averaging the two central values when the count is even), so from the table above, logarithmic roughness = -1.46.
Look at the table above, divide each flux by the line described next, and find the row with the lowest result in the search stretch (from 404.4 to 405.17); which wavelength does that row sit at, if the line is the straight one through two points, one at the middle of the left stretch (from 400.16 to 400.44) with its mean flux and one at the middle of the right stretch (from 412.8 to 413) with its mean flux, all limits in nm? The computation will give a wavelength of 404.560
